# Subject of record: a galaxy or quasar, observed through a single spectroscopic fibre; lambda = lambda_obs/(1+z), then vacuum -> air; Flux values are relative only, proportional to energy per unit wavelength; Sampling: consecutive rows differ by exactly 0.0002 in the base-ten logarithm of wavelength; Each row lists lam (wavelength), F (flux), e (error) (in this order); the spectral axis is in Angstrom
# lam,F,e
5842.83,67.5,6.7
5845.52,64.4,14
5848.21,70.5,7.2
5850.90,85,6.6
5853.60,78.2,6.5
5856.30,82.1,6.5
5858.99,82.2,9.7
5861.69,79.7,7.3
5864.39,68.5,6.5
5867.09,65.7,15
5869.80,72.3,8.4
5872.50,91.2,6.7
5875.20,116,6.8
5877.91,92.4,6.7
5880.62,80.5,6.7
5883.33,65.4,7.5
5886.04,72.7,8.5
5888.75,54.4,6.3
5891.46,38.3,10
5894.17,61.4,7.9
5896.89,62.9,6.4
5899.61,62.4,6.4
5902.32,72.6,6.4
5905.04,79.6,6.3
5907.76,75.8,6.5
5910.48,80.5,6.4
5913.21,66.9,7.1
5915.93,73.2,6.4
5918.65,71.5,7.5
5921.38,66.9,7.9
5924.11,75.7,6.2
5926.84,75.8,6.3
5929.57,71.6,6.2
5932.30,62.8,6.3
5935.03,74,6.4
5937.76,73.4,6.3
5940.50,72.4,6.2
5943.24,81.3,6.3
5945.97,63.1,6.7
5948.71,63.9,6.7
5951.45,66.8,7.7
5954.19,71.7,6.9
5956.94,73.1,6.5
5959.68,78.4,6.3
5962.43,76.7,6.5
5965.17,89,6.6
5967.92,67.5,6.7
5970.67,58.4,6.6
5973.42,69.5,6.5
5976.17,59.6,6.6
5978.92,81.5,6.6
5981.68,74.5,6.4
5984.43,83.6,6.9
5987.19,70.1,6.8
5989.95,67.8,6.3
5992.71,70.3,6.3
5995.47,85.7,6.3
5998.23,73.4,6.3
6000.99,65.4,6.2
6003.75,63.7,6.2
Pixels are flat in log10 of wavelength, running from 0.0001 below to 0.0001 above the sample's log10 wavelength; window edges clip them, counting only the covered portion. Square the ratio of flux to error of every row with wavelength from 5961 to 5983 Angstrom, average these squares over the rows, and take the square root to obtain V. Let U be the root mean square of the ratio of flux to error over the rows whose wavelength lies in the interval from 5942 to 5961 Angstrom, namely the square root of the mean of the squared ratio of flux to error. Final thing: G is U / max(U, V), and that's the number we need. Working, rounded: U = 10.8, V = 11.1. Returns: 0.97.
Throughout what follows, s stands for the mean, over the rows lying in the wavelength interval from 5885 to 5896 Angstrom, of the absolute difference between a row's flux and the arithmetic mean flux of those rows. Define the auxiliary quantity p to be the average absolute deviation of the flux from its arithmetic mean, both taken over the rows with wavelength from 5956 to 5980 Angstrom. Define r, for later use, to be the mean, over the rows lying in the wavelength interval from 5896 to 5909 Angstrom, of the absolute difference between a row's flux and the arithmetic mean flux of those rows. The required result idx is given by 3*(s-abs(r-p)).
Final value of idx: 27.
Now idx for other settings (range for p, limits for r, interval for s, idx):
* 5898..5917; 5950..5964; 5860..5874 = 19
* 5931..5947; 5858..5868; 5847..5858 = 9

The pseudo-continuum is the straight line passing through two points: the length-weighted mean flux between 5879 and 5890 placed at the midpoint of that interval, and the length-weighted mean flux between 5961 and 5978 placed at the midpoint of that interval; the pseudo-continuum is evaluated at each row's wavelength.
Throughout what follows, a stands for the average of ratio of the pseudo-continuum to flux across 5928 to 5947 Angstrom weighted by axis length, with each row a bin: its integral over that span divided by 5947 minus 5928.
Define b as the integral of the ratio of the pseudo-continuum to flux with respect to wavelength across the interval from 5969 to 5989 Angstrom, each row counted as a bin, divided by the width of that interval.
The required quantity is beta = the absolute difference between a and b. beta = 0.026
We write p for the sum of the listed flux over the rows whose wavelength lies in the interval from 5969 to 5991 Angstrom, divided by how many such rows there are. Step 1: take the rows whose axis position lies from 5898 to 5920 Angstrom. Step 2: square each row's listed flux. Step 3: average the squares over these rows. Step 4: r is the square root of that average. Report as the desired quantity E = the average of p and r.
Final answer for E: 72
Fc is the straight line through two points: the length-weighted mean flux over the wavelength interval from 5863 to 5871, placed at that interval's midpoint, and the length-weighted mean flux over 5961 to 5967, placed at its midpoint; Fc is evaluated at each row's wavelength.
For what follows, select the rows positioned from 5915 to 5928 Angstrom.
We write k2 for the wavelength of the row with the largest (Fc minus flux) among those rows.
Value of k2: 5921.38 Angstrom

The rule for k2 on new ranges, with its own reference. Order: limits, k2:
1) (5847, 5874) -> 5867.09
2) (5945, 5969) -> 5945.97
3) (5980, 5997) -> 5989.95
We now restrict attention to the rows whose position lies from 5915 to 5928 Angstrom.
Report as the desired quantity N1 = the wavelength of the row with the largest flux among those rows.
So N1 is 5926.84 Angstrom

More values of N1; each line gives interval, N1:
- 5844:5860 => 5850.90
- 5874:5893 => 5875.20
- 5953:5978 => 5965.17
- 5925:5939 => 5926.84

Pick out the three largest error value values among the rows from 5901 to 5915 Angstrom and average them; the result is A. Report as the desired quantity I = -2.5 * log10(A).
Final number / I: -2.06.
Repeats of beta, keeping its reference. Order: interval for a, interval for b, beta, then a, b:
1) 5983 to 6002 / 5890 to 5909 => 0.160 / 0.968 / 1.13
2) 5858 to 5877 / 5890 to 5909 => 0.268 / 0.860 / 1.13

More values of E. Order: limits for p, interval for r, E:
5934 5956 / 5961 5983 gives 72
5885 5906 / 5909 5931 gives 68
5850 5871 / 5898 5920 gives 75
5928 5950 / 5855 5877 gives 77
